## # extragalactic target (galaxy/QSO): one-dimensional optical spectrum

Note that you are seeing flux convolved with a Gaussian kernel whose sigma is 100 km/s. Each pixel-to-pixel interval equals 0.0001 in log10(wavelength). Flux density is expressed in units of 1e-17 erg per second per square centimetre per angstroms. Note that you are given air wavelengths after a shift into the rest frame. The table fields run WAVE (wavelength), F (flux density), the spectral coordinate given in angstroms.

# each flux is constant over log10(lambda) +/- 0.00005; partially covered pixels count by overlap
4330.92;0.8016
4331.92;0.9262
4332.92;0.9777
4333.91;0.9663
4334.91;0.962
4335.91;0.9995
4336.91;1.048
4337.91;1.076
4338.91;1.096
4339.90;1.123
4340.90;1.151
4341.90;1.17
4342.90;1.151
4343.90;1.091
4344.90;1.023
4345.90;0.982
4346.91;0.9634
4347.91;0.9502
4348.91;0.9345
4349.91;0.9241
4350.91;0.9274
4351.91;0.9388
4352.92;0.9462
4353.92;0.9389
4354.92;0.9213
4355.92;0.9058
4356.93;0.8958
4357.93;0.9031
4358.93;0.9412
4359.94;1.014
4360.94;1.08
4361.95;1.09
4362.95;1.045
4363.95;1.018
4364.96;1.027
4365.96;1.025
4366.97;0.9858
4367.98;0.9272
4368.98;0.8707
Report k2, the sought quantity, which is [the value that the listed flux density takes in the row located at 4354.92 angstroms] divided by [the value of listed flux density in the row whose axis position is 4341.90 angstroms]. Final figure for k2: 0.79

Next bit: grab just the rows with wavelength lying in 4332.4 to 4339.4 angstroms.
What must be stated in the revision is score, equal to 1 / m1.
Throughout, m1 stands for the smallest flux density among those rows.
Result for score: 1.04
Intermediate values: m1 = 0.962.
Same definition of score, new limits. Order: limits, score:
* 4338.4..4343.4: 0.91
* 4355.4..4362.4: 1.12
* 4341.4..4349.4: 1.07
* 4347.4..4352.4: 1.08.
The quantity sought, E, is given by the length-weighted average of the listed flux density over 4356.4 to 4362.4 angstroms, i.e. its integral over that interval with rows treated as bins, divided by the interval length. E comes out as 0.98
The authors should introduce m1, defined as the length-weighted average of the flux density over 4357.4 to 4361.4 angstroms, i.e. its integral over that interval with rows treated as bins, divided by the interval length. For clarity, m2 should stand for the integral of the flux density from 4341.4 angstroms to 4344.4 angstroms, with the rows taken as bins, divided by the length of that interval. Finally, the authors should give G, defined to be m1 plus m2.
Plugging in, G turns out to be 2.12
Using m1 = 0.98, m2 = 1.14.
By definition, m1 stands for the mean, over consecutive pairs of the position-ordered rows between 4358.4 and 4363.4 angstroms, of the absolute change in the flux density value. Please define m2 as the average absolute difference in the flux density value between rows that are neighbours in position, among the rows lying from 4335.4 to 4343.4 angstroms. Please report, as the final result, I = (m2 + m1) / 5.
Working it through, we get 0.0151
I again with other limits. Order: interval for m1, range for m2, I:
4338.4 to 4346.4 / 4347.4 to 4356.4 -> 0.0097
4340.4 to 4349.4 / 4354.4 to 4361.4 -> 0.0134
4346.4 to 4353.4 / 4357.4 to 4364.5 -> 0.0107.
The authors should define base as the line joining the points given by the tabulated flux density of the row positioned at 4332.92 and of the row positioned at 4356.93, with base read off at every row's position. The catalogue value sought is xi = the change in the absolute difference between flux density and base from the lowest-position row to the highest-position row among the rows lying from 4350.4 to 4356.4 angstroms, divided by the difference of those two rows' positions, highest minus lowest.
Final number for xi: 0.00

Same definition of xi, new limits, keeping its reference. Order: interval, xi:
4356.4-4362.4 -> 0.04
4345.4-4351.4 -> -0.01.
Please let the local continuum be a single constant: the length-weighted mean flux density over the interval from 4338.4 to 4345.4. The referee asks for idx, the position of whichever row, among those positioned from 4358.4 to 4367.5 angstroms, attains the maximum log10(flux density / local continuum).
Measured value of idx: 4361.95 angstroms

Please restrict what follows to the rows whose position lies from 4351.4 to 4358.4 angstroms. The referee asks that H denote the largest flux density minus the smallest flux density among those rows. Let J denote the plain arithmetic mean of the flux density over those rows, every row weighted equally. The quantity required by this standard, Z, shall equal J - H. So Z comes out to 0.87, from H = 0.050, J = 0.92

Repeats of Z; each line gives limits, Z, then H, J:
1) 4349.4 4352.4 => 0.92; 0.015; 0.93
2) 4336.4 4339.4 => 1.03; 0.048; 1.07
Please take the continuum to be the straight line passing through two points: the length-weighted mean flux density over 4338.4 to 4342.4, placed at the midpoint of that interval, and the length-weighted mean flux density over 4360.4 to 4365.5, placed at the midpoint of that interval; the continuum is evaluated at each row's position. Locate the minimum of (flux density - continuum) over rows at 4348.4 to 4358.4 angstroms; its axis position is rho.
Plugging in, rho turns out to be 4356.93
